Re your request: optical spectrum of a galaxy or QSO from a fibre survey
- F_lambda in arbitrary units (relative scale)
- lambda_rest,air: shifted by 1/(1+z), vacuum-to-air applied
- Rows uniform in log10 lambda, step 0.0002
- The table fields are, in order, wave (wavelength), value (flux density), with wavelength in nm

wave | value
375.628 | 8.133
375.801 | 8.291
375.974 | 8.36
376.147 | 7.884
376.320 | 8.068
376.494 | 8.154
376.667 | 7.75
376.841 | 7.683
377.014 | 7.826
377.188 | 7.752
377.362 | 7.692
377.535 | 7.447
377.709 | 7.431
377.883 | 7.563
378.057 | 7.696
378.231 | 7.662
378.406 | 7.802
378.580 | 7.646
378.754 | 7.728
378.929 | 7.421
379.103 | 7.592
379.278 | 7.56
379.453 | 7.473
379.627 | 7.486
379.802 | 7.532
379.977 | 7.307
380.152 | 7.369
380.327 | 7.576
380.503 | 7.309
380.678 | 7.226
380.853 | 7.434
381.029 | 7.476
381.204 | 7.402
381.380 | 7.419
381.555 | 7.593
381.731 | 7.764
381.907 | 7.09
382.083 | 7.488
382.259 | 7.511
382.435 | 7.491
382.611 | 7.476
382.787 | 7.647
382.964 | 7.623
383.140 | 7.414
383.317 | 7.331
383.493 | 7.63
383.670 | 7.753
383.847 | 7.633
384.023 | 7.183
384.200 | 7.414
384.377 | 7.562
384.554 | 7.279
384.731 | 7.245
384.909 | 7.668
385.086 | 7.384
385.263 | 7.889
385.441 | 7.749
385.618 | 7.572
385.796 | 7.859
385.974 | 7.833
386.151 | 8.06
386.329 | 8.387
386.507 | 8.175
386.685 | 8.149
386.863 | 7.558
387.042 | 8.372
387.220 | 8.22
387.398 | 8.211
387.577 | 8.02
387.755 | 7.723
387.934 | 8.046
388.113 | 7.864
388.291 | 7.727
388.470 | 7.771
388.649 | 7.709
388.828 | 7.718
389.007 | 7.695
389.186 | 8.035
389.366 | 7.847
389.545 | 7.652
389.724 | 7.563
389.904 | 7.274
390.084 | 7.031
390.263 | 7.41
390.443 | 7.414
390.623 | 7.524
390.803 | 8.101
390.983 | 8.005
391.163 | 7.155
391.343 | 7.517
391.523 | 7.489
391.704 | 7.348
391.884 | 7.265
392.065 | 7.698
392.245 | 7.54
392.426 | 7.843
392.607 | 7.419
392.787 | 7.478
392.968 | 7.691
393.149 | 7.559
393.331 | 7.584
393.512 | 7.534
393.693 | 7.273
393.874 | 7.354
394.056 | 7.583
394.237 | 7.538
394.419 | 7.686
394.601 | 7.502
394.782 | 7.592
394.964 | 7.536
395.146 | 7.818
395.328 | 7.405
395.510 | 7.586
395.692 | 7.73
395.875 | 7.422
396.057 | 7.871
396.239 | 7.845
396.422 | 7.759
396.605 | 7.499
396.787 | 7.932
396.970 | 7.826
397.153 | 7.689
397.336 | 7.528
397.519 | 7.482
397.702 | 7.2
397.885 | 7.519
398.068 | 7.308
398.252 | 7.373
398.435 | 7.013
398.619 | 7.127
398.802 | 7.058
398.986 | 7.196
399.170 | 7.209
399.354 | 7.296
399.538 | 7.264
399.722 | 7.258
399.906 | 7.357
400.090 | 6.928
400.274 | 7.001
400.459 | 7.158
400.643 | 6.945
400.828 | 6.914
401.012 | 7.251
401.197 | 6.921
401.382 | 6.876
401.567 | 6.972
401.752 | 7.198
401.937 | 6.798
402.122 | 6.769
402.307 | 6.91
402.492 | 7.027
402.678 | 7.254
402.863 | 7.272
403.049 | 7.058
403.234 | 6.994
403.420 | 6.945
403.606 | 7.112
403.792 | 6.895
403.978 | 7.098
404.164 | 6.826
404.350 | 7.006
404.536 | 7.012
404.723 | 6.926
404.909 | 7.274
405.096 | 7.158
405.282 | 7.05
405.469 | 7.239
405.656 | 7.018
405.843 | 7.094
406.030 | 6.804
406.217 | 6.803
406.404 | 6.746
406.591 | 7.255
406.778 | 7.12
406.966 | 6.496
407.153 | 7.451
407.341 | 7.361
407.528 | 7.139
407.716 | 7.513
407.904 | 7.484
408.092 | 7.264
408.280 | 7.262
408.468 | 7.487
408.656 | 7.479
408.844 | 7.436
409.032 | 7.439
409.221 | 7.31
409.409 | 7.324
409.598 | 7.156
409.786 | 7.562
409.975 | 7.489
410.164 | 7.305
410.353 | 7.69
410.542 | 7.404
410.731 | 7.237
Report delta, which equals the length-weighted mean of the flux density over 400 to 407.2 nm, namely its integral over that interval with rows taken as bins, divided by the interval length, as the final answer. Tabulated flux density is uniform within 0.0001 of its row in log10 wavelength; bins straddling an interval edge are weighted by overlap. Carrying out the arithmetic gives 7.01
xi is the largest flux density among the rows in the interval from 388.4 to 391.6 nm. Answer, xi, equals 8.101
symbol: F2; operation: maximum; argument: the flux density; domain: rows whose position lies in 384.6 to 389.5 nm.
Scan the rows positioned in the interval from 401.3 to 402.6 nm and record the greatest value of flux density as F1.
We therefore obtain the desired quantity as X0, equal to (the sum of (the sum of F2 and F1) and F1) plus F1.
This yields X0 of 30.0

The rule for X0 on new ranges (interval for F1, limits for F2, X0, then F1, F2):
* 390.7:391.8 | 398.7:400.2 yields 31.7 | 8.101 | 7.357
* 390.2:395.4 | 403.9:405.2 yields 31.6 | 8.101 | 7.274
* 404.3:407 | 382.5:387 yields 30.2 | 7.274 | 8.387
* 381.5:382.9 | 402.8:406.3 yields 30.6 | 7.764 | 7.274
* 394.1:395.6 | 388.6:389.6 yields 31.5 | 7.818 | 8.035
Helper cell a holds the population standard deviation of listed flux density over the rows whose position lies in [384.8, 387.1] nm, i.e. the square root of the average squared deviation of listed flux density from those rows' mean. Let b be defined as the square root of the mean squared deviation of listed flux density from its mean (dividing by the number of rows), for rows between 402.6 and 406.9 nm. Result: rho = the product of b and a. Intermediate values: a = 0.303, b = 0.157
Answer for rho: 0.05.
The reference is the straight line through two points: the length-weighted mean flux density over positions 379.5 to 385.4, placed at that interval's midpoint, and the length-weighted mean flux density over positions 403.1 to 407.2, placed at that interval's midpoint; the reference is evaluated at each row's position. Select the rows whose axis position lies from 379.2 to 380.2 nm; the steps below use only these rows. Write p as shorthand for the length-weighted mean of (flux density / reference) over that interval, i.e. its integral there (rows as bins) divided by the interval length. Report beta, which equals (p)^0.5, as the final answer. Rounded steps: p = 0.99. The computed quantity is 1.00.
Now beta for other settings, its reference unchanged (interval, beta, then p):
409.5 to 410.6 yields 1.04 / 1.08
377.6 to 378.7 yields 1.00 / 1.01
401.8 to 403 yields 1.00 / 0.99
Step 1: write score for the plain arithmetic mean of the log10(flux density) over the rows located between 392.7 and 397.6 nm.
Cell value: 0.881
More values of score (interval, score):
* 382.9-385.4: 0.875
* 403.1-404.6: 0.844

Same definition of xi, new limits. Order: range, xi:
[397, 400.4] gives 7.689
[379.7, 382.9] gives 7.764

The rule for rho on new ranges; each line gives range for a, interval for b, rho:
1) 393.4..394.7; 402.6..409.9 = 0.03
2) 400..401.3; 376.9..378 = 0.02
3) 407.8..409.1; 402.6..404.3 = 0.01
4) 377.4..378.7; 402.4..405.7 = 0.02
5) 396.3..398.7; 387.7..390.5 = 0.07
